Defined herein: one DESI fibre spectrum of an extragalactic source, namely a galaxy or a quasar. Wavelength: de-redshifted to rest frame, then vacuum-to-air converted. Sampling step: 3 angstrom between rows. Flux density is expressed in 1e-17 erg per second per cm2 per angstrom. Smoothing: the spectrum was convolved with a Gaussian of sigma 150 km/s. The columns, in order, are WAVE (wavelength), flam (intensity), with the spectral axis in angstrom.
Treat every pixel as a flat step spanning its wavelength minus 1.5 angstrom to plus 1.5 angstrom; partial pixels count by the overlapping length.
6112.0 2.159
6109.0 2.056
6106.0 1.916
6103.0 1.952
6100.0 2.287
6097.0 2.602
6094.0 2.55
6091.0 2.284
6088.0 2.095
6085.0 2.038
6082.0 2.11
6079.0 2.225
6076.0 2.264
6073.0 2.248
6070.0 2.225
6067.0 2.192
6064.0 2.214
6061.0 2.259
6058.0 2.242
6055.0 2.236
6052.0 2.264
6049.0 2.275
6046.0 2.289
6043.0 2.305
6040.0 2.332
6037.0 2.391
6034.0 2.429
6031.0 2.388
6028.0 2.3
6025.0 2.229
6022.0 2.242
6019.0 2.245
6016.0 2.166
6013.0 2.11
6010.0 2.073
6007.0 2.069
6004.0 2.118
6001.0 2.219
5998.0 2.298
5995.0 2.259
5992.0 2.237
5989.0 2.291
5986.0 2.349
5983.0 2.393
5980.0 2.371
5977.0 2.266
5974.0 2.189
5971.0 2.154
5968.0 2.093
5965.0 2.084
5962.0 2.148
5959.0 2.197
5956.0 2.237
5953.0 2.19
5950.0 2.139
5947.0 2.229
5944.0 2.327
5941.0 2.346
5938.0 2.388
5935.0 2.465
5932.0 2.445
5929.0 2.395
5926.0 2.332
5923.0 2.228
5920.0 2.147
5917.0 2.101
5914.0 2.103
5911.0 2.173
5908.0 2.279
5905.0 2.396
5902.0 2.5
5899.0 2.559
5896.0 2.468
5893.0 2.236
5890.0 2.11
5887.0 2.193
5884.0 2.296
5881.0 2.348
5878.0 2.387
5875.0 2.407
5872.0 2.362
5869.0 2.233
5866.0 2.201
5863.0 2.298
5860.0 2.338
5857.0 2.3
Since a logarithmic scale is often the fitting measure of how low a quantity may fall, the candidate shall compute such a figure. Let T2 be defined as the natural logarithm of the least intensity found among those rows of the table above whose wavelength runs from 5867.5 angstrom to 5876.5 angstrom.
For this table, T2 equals 0.803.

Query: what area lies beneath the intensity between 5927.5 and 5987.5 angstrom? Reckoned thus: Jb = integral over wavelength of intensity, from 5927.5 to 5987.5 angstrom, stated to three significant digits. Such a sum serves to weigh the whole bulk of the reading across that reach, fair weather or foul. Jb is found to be 136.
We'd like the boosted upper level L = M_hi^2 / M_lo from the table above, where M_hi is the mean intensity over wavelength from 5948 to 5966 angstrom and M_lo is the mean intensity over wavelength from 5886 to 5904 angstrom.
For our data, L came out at 2.00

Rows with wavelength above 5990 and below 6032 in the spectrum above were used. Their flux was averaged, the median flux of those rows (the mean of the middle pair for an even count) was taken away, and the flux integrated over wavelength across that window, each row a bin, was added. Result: 92.8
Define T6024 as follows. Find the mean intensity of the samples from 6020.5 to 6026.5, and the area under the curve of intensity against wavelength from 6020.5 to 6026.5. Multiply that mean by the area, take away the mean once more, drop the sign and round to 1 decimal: 27.7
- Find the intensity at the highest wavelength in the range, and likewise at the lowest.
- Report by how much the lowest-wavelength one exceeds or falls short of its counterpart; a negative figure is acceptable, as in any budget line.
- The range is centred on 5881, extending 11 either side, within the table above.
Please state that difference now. 0.25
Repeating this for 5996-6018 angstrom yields 0.13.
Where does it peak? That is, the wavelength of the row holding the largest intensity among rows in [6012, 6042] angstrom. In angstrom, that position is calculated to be 6034.0 angstrom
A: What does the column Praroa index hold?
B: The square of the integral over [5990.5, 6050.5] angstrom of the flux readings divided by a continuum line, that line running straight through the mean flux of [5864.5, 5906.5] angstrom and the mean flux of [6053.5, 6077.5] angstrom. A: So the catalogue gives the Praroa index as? 3565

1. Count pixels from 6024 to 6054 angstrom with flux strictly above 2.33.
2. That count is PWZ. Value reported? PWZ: 4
